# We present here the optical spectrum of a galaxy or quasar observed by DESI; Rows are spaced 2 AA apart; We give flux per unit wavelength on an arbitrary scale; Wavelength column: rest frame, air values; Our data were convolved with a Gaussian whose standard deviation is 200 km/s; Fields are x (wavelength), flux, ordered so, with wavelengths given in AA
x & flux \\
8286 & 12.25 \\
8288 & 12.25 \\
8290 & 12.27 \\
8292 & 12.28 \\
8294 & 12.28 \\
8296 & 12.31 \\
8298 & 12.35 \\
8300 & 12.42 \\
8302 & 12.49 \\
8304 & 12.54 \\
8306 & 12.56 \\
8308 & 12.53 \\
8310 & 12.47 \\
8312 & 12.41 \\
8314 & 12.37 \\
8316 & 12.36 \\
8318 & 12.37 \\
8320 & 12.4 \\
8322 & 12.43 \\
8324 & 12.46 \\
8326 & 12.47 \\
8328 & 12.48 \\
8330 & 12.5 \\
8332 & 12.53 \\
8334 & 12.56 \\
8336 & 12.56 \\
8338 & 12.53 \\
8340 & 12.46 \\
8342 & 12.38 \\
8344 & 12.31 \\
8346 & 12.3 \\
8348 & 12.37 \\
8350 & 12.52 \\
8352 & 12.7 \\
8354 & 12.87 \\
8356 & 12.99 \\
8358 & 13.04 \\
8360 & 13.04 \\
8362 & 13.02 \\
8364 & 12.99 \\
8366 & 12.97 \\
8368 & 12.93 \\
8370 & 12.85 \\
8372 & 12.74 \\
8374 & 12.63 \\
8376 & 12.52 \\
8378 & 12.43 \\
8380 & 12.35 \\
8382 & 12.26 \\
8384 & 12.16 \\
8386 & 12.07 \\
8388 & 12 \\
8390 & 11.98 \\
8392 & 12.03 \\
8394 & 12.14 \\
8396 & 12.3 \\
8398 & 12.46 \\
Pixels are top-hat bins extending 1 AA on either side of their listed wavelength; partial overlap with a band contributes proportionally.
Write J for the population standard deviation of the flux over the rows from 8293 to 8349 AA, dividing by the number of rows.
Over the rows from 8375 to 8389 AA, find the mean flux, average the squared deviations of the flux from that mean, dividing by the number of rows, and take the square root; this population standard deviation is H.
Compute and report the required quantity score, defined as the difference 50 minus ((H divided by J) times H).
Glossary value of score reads 49.63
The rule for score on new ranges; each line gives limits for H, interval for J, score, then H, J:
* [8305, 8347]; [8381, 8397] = 49.94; 0.08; 0.11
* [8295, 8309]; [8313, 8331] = 49.83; 0.09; 0.05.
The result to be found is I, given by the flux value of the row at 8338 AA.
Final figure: 12.53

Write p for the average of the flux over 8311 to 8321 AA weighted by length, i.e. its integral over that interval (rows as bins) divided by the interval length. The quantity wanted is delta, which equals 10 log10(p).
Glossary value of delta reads 10.9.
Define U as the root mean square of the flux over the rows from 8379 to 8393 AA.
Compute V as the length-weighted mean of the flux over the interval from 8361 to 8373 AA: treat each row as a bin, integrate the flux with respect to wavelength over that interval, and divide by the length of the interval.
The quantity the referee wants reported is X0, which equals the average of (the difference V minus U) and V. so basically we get 6.86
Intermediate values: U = 12.12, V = 12.9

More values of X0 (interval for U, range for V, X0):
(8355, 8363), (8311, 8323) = 5.88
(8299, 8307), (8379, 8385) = 6.01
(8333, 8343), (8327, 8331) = 6.24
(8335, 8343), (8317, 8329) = 6.19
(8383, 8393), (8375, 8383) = 6.37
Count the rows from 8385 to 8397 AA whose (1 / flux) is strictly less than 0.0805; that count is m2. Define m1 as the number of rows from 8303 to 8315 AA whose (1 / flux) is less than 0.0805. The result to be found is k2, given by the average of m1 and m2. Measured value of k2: 2.0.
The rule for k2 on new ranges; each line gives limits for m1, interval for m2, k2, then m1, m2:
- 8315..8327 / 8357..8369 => 4.5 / 3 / 6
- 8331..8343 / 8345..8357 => 4.5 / 5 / 4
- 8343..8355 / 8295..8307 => 3.0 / 3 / 3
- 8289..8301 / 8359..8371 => 3.0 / 0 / 6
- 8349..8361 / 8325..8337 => 6.0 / 6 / 6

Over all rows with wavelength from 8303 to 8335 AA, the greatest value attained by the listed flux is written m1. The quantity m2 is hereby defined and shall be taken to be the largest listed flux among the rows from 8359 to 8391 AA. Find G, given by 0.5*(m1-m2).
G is -0.24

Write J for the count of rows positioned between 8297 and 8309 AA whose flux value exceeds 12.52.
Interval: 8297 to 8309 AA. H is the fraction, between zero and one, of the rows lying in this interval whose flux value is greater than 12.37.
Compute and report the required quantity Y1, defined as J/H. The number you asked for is 3.6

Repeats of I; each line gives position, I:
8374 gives 12.63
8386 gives 12.07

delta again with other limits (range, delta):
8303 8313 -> 11.0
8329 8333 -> 11.0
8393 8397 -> 10.9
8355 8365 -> 11.1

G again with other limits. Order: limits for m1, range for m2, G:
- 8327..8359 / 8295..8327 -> 0.24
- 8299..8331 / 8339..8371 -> -0.24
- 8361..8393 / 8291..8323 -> 0.23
